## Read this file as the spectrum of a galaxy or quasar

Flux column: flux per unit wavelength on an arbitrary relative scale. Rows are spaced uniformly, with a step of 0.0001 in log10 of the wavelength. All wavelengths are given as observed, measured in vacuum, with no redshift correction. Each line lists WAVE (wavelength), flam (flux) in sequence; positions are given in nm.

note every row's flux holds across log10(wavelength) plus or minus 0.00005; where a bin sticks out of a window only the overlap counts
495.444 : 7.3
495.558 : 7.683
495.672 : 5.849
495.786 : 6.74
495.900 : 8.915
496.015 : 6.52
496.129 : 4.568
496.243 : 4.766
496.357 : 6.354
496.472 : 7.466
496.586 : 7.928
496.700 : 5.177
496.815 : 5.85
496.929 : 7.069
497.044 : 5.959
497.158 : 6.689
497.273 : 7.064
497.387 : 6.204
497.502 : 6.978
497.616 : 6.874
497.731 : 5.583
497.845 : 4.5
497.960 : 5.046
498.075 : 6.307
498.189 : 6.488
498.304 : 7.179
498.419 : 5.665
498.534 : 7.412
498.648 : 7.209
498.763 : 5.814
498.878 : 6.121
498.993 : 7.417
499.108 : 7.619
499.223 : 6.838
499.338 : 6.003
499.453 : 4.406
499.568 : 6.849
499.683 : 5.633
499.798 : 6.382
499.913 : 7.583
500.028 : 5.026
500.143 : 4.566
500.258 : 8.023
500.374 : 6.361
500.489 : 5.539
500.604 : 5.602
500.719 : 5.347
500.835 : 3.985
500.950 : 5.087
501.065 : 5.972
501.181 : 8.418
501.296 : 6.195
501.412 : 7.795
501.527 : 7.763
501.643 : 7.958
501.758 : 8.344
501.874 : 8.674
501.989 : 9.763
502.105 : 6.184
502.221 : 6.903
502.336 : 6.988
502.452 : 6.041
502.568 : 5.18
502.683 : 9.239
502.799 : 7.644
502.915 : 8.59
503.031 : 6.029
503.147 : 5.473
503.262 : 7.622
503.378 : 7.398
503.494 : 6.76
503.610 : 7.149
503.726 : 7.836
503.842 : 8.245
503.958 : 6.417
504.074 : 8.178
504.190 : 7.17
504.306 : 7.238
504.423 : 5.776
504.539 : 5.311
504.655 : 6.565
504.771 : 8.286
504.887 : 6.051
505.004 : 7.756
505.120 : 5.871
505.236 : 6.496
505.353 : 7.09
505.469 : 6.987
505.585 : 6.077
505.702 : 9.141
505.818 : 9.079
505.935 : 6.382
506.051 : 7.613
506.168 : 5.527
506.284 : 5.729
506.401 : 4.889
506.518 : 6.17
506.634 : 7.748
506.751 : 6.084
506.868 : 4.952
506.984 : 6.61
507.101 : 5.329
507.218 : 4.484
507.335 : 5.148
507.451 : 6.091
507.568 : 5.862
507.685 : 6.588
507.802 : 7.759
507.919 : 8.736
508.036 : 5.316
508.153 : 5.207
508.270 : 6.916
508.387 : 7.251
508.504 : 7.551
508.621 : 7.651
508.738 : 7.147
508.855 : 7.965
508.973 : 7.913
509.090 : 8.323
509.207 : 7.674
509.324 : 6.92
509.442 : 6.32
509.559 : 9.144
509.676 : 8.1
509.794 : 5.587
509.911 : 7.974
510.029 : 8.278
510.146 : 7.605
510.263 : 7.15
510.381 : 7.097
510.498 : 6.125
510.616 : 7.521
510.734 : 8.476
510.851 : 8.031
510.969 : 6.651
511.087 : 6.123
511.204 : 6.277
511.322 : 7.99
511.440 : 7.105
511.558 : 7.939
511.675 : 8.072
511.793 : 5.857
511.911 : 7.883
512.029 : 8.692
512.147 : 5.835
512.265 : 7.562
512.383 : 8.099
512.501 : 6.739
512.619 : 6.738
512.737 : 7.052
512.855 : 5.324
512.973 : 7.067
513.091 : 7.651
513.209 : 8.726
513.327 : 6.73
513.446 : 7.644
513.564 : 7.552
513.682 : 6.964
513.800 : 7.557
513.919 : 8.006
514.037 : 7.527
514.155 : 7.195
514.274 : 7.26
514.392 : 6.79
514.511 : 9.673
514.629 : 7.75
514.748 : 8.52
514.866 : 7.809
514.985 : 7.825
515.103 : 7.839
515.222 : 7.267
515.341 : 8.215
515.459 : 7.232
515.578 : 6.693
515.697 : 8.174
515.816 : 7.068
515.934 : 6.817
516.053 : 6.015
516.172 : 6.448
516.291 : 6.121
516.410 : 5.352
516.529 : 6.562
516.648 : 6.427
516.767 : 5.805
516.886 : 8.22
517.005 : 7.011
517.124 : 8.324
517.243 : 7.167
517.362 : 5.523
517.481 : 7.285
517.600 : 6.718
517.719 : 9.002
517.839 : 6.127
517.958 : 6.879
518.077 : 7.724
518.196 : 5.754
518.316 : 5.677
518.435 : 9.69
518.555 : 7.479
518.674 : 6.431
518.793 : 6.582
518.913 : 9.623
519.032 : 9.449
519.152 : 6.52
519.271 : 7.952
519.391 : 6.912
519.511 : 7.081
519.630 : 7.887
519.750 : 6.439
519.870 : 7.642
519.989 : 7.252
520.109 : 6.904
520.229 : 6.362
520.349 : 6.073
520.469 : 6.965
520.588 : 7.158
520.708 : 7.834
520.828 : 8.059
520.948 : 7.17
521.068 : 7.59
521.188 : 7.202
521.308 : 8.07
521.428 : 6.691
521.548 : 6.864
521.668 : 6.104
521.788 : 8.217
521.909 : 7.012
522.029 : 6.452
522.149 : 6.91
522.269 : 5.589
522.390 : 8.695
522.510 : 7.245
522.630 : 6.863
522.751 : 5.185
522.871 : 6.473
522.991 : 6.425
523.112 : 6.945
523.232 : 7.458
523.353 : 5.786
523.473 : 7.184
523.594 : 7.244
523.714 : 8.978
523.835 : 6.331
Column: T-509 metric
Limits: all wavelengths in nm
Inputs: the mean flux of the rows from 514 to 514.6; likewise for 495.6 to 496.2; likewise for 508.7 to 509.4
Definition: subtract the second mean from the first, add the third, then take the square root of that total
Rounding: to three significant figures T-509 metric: 2.97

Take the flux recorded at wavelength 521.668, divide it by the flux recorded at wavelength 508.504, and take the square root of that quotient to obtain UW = 0.90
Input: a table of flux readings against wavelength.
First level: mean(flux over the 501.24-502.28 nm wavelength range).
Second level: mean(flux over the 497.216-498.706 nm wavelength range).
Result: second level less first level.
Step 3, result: -1.4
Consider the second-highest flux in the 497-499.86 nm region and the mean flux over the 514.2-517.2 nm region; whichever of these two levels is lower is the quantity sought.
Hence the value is 7.25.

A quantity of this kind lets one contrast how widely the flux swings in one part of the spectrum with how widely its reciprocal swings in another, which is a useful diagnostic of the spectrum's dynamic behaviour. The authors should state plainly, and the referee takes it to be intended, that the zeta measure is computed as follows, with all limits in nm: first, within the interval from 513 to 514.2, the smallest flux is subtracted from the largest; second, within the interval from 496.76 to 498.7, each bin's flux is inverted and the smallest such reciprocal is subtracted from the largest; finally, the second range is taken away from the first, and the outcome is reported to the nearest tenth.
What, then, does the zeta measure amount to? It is 1.9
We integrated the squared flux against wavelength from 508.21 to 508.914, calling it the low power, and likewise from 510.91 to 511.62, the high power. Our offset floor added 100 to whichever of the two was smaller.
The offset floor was 135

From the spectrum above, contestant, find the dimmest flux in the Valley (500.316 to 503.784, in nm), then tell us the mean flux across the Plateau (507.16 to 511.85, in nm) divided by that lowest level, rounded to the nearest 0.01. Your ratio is 1.78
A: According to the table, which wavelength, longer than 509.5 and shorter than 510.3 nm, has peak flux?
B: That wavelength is 509.559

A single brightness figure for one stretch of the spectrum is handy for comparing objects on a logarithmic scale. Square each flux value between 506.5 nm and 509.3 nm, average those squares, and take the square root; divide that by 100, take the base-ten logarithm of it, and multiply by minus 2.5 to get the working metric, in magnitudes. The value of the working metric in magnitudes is 2.92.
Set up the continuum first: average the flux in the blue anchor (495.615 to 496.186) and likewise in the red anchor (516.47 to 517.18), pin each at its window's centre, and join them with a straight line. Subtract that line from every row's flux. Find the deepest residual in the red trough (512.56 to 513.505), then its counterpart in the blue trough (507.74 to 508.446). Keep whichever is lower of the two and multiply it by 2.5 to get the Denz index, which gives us -4.1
